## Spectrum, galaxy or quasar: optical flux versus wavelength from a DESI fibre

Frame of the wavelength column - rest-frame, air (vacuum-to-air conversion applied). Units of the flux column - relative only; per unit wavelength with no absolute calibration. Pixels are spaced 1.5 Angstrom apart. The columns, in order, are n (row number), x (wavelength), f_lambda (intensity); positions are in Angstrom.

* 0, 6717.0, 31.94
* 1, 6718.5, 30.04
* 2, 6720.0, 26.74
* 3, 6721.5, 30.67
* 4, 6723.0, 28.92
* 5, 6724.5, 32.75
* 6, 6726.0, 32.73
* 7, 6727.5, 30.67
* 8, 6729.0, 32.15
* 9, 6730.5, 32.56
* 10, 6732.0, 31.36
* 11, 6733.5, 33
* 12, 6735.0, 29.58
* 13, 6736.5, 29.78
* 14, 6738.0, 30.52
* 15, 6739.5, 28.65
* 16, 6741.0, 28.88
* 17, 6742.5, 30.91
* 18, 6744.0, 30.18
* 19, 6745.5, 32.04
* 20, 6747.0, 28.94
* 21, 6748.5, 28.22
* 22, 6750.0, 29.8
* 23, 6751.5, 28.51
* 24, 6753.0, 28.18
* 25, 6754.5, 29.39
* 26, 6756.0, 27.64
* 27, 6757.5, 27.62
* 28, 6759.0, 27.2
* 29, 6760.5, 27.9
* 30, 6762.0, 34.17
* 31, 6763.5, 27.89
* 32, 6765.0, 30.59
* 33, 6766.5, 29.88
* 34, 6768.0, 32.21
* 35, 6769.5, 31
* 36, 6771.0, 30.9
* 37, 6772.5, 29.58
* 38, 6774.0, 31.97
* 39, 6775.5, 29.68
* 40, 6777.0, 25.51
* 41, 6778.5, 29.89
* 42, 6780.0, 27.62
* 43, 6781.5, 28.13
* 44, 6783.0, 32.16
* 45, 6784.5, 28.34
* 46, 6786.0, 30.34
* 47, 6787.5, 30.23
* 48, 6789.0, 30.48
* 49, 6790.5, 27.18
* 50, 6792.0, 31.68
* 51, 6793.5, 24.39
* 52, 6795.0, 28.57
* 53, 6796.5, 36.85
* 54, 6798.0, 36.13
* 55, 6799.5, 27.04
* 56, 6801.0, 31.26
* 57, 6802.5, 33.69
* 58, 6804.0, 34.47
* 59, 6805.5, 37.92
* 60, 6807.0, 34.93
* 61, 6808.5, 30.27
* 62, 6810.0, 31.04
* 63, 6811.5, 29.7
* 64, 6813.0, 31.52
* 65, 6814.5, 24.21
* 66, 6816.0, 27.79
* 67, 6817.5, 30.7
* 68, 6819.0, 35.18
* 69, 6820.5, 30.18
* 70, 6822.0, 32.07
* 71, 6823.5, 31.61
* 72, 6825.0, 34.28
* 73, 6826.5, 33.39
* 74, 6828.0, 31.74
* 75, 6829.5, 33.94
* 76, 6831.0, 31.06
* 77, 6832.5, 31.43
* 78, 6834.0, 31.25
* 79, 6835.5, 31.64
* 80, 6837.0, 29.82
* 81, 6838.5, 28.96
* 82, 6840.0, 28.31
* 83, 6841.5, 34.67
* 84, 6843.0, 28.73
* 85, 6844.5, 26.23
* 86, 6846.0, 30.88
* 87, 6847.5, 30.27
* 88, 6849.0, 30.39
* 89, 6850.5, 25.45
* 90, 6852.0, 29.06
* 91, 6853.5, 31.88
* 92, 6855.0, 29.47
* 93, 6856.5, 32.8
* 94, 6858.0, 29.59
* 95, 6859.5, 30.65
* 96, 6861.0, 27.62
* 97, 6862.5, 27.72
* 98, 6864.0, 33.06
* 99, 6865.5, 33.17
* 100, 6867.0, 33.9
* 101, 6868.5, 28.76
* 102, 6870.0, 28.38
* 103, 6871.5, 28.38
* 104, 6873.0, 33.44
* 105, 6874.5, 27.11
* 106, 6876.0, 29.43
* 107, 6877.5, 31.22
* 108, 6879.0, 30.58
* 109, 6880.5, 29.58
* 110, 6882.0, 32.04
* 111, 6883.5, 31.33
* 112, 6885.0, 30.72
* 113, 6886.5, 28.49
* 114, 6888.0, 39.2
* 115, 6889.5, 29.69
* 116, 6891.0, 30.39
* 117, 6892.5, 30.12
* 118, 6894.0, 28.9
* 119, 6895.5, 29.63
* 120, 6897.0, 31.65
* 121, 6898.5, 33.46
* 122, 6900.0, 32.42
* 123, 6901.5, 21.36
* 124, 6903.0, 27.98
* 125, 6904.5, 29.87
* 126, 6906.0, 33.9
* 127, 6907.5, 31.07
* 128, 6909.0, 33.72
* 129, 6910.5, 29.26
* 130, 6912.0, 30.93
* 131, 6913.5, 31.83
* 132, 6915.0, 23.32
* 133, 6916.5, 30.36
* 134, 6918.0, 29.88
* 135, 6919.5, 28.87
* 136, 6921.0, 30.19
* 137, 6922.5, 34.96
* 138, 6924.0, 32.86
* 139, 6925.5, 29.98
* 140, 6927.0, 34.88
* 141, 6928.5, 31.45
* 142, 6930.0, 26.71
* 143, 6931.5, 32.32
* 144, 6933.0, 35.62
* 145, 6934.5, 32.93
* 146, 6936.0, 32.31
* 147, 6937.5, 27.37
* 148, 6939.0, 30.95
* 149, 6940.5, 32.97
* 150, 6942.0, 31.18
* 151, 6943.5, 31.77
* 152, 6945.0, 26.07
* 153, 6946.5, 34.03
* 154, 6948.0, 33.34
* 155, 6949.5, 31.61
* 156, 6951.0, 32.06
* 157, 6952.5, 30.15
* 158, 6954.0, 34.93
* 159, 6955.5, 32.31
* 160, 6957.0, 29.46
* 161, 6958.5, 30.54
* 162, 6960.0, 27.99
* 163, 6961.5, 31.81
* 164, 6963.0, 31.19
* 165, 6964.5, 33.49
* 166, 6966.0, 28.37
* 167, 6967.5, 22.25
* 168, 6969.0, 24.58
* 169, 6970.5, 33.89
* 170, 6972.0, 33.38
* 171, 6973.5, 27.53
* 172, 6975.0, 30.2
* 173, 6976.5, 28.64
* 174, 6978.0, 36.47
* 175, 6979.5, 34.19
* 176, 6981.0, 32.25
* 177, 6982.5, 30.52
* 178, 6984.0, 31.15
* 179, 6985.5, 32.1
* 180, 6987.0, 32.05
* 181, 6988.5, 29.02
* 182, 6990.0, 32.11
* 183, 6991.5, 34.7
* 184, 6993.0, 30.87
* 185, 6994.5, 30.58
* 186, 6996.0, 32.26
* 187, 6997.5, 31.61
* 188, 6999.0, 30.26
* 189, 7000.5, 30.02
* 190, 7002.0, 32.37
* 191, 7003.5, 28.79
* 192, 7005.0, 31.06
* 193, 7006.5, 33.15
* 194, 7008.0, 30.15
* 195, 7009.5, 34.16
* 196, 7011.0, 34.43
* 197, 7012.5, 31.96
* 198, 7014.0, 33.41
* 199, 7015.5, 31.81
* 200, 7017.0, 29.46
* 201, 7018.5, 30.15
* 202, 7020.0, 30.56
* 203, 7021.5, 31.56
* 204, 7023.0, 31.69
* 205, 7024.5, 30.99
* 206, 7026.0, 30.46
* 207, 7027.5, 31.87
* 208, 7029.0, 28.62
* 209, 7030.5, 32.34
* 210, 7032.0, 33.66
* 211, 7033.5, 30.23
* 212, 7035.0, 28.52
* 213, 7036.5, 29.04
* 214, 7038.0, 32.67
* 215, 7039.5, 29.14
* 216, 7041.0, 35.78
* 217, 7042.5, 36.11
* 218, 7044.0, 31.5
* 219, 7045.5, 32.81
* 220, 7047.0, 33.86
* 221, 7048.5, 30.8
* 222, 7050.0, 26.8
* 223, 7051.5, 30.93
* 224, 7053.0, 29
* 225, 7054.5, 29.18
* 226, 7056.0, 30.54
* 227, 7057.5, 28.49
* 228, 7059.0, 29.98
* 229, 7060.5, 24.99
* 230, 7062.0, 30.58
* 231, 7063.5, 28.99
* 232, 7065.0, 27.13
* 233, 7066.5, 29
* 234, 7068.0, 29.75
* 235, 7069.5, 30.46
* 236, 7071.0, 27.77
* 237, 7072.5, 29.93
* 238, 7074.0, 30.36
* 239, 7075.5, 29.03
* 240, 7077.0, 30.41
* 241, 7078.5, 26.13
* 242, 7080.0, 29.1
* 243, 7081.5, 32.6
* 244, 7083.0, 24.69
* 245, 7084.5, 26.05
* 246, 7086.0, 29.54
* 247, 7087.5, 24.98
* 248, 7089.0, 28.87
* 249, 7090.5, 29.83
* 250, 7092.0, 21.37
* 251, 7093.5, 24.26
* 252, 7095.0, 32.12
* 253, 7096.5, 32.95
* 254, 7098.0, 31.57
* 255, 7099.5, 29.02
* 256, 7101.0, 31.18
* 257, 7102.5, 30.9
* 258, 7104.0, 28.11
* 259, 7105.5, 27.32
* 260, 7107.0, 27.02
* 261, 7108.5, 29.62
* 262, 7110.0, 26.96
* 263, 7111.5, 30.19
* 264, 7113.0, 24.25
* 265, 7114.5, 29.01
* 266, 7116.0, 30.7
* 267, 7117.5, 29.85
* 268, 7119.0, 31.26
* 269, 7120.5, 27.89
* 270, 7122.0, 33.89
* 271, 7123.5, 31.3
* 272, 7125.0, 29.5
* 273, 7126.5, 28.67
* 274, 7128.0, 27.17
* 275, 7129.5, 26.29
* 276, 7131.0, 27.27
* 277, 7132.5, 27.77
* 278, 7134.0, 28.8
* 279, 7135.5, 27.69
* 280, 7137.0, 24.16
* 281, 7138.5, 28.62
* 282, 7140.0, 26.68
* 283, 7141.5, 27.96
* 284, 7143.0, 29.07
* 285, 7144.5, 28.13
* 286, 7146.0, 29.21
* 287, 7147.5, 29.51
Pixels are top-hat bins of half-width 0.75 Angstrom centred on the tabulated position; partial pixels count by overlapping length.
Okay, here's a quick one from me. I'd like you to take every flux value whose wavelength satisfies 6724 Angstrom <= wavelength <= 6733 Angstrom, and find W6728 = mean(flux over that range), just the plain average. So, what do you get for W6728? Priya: 32.0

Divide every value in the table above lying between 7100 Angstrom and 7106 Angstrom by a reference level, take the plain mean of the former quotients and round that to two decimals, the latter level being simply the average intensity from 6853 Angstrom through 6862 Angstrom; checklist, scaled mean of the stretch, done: 0.97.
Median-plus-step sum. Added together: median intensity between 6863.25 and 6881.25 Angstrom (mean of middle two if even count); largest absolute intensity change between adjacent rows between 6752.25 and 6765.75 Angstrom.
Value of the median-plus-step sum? 36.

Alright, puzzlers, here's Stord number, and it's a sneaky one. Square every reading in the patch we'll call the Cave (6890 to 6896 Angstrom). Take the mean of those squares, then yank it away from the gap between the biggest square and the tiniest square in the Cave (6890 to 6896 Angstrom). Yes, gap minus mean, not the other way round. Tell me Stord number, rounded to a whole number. -798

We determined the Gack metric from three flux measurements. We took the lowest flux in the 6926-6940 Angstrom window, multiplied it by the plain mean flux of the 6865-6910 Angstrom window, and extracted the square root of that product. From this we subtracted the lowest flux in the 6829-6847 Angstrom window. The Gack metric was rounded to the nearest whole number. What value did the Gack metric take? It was 2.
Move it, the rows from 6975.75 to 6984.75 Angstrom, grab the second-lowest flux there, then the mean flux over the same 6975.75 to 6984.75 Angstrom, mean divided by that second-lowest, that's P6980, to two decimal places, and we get 1.06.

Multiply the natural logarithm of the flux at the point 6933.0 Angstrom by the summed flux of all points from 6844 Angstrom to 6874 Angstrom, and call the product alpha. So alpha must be 2148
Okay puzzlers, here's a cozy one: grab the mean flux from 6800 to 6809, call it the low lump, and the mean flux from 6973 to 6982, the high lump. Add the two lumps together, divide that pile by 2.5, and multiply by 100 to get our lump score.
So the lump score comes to 2612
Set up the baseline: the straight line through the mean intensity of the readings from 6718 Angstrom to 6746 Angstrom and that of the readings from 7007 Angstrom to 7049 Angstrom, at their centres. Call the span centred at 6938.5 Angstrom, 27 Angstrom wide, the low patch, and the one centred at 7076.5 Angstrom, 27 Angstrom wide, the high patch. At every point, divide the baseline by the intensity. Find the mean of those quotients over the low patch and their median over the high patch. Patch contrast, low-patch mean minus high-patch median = -0.096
